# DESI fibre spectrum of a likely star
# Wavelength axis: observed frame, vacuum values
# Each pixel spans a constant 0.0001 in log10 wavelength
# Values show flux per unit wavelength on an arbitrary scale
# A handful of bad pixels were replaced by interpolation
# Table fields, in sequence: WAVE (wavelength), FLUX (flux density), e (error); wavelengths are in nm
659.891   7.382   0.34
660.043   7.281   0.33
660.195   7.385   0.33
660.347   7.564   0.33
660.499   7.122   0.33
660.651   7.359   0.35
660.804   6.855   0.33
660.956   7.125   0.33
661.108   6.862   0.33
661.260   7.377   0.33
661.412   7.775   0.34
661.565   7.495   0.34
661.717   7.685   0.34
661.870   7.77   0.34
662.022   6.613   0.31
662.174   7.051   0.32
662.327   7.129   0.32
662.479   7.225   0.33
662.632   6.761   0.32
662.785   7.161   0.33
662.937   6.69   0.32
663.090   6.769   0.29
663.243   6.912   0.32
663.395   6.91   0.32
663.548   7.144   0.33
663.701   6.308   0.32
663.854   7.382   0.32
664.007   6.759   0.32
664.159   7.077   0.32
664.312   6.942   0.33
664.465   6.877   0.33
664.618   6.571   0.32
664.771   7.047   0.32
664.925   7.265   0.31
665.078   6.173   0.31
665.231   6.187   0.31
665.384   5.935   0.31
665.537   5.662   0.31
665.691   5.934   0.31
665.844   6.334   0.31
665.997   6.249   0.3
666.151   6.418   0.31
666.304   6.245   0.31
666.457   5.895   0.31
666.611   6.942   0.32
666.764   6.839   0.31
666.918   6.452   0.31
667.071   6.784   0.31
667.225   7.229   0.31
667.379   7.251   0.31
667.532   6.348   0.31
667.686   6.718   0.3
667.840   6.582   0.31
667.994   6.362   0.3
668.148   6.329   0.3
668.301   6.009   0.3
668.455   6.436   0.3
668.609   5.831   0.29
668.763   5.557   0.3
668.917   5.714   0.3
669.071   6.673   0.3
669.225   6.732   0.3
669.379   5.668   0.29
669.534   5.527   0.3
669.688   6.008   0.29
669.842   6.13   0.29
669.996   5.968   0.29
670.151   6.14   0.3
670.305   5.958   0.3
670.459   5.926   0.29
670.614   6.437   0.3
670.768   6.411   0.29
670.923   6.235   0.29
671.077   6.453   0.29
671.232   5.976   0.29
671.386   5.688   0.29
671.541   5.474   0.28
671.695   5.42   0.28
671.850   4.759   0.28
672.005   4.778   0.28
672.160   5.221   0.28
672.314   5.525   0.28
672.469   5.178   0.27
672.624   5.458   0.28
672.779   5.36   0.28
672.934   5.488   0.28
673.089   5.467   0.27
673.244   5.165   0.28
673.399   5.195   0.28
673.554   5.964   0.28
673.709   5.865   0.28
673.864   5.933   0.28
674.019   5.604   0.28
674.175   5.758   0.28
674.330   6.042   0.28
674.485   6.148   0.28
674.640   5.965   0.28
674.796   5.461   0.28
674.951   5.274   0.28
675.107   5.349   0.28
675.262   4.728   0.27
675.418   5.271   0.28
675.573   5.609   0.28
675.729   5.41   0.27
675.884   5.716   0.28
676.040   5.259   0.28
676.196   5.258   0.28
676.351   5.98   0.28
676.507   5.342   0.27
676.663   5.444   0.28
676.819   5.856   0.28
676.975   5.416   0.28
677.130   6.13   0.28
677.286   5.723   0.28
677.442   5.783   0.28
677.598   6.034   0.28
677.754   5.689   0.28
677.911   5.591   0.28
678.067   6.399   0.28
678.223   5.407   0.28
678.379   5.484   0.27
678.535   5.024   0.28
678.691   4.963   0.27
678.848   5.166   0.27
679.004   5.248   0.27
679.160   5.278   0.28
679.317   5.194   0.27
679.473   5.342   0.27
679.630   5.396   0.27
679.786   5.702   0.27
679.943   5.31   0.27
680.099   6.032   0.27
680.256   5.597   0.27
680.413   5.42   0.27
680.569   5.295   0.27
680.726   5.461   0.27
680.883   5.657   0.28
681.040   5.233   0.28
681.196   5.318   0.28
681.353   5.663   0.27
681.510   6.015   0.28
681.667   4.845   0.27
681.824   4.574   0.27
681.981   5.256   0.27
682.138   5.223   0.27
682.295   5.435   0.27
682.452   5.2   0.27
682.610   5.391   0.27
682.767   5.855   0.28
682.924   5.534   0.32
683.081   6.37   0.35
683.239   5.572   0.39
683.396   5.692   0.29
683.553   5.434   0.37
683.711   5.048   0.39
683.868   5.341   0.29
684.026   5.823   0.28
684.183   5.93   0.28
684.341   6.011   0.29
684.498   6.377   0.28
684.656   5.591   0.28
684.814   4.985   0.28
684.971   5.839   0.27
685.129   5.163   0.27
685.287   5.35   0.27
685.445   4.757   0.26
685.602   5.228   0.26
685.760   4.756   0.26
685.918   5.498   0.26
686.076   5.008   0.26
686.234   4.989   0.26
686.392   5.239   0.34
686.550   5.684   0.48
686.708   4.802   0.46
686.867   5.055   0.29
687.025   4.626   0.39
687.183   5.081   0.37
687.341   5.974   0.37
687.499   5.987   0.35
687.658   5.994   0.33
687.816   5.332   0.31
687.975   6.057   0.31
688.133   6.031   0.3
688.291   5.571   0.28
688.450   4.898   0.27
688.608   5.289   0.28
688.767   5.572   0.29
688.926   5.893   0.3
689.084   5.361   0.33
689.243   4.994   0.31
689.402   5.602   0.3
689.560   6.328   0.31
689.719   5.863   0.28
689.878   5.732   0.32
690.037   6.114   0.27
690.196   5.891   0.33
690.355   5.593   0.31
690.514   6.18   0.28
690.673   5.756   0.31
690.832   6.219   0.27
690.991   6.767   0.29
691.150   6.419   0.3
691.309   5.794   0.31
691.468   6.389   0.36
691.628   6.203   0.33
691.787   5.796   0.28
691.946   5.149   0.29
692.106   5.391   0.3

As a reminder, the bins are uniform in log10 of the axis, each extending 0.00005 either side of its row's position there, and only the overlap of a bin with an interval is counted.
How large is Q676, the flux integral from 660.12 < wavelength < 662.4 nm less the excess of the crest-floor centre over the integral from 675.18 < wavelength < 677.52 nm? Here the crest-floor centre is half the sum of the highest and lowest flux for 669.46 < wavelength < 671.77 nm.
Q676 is 23.6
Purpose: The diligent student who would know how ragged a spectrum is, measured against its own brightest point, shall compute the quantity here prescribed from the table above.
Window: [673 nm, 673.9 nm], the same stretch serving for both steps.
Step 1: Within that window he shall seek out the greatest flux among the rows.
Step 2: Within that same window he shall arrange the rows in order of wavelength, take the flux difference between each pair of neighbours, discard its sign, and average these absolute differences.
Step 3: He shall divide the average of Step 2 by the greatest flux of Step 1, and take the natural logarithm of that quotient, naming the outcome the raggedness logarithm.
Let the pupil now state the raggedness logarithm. -3.16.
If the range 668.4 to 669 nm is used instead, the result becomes -2.93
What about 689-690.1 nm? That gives -2.65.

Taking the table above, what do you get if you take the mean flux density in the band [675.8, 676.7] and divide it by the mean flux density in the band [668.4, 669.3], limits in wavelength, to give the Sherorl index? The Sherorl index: 0.89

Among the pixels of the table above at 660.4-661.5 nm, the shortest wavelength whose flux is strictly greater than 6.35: 660.499 nm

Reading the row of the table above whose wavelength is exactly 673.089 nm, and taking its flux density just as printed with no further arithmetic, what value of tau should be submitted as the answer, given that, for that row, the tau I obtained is 5.467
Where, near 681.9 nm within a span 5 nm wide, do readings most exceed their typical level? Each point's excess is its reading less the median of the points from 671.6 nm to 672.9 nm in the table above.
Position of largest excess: 683.081 nm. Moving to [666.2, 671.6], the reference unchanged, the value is 667.379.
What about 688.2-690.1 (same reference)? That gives 689.560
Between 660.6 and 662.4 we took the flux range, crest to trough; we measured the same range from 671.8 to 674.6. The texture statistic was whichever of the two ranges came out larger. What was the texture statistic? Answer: 1.39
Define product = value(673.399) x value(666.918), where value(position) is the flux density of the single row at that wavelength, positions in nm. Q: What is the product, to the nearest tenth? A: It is 33.5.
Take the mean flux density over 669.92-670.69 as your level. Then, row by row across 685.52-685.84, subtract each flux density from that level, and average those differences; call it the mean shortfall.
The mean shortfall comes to 1.1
